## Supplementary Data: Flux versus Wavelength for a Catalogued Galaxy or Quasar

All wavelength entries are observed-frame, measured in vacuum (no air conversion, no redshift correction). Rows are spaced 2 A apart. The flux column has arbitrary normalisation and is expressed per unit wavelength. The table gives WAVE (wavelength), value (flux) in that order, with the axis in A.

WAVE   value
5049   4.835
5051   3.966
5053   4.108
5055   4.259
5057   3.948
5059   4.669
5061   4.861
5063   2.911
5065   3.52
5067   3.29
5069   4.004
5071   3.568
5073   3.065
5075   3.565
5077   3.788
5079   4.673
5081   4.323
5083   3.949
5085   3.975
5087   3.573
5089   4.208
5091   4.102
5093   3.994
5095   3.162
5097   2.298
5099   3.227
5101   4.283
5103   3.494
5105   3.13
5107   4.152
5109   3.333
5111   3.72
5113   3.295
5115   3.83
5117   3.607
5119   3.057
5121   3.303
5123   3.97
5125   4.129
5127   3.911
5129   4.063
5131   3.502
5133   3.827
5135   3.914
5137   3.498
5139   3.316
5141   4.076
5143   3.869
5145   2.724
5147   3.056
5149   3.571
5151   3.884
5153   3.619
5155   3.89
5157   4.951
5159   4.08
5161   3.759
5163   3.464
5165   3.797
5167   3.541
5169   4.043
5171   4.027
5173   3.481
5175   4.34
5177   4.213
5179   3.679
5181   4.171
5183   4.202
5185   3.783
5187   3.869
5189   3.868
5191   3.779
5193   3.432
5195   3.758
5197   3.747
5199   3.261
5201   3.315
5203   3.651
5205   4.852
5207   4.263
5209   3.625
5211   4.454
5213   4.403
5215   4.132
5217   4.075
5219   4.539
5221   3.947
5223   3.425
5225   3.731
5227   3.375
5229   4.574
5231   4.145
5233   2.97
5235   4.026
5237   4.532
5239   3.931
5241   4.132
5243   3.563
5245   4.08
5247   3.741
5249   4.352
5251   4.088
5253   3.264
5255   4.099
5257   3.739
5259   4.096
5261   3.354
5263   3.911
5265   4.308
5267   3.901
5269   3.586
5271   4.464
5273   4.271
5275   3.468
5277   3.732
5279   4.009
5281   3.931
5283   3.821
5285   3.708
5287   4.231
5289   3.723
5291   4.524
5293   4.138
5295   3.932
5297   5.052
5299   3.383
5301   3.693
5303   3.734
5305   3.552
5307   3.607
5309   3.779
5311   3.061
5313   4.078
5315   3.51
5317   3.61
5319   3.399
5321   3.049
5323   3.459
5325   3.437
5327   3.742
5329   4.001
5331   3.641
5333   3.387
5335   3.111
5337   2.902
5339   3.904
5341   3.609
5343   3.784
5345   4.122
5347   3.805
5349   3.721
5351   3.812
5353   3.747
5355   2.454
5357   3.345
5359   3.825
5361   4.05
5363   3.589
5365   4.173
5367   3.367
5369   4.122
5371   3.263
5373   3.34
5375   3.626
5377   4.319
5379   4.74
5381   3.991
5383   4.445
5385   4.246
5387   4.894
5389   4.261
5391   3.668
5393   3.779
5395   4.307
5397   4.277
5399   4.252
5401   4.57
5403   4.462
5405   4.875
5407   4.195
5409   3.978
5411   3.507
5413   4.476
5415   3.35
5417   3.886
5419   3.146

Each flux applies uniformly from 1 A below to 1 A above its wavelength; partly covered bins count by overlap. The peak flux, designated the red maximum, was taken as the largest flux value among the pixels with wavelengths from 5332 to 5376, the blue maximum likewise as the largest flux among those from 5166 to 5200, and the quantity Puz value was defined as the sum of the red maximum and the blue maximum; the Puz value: 8.5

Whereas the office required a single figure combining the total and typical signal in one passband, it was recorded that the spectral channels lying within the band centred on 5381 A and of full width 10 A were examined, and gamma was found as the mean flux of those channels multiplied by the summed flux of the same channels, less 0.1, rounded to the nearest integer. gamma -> 94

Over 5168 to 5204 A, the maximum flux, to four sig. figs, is 4.340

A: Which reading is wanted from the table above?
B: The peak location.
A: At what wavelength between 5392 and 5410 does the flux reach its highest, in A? 5405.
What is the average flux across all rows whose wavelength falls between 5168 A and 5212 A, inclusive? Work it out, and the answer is 3.90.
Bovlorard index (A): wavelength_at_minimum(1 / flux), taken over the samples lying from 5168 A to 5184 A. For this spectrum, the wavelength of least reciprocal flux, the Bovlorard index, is 5175 A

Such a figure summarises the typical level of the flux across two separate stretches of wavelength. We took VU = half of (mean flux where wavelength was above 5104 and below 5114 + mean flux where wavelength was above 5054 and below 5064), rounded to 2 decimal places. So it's 3.83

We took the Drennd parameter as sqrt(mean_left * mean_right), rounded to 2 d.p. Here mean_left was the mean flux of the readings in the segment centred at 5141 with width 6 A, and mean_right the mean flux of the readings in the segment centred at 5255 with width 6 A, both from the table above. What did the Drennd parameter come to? 3.73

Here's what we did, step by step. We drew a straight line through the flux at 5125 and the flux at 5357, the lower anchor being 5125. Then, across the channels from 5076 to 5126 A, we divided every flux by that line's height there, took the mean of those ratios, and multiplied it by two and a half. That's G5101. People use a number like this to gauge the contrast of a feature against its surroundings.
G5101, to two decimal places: 2.20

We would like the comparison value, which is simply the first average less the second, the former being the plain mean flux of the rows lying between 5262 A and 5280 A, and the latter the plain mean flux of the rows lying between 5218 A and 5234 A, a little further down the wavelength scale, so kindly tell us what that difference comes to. 0.12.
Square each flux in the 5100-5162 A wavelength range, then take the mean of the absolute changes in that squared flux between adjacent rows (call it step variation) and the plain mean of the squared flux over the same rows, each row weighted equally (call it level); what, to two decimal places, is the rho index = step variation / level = 0.25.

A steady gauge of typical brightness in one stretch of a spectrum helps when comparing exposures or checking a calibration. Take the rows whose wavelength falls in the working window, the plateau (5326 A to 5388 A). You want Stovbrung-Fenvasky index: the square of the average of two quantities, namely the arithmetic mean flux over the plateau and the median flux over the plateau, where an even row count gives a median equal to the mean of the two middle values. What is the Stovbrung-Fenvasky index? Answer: 14.3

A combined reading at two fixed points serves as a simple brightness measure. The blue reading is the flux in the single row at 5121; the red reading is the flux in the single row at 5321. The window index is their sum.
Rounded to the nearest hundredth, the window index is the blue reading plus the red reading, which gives 6.35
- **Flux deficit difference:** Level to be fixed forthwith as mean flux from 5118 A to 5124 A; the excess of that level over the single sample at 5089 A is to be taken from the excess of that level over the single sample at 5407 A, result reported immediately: 0.01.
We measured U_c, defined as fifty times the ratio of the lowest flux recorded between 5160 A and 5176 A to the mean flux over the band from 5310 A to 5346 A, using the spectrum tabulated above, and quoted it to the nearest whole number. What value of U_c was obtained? 49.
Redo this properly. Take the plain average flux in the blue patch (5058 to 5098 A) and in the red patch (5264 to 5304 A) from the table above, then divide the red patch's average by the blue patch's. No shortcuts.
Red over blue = 1.05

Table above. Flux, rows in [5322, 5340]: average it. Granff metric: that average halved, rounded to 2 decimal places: 1.75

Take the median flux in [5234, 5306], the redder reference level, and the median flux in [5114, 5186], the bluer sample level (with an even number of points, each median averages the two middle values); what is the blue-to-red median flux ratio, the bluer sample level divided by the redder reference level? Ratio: 0.97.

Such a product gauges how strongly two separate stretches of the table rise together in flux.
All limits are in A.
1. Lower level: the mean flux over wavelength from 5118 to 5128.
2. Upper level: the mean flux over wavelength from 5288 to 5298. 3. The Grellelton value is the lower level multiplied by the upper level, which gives 15.7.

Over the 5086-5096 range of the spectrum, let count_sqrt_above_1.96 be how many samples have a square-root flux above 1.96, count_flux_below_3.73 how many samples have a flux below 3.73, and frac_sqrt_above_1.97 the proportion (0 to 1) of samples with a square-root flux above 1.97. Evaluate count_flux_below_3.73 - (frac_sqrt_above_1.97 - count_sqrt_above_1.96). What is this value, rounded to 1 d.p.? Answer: 4.4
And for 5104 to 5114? 4.8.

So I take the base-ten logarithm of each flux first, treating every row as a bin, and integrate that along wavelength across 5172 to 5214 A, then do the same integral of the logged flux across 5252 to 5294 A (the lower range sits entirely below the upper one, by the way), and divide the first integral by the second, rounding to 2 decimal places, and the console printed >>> 1.00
